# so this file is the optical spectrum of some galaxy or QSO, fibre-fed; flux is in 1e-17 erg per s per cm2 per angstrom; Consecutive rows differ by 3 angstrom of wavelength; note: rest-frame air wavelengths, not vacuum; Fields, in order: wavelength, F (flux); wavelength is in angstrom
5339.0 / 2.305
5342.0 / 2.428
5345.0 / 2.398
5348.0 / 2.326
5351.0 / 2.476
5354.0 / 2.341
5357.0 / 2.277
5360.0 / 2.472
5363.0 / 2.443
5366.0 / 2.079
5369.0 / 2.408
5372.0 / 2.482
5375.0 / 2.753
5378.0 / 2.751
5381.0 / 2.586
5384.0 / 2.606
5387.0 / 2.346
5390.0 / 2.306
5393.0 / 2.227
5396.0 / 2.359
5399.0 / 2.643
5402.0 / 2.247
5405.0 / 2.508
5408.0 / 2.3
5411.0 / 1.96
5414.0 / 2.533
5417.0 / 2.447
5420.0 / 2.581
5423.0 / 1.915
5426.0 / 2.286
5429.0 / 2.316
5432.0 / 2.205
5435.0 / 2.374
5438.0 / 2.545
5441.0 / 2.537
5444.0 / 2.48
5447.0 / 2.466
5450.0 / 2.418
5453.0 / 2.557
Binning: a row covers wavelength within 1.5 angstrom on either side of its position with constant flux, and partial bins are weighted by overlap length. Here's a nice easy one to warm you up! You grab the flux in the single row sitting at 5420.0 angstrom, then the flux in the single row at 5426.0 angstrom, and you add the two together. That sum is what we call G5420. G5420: 4.87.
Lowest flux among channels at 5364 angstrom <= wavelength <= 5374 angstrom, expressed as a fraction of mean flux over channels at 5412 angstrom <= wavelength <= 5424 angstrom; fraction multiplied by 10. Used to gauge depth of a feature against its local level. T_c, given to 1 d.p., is 8.8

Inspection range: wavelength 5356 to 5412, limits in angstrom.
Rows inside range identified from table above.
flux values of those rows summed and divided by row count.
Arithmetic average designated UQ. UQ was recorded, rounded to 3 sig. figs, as 2.41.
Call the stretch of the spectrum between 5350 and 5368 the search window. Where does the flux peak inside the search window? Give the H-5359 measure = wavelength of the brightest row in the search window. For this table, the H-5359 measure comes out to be 5351.0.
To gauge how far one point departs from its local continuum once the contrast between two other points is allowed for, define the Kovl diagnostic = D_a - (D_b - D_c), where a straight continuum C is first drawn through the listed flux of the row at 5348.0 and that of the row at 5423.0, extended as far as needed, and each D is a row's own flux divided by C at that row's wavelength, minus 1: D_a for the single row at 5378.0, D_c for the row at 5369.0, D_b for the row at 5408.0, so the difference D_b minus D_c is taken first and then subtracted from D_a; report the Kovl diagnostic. 0.2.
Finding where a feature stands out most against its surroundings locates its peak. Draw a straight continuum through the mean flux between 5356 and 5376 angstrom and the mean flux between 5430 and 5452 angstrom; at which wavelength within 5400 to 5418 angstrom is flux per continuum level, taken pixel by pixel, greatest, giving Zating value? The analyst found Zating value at 5414.0 angstrom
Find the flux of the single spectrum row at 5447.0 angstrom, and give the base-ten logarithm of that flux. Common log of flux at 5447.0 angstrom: 0.392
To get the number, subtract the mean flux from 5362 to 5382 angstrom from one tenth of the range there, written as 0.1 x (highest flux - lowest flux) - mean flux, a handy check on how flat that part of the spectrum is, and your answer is -2.43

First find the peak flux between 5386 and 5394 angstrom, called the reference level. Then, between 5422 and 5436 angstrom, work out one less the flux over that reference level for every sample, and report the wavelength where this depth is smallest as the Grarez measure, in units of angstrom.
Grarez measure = 5435.0 angstrom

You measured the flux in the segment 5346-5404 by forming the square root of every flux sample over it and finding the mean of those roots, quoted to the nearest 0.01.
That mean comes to 1.56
